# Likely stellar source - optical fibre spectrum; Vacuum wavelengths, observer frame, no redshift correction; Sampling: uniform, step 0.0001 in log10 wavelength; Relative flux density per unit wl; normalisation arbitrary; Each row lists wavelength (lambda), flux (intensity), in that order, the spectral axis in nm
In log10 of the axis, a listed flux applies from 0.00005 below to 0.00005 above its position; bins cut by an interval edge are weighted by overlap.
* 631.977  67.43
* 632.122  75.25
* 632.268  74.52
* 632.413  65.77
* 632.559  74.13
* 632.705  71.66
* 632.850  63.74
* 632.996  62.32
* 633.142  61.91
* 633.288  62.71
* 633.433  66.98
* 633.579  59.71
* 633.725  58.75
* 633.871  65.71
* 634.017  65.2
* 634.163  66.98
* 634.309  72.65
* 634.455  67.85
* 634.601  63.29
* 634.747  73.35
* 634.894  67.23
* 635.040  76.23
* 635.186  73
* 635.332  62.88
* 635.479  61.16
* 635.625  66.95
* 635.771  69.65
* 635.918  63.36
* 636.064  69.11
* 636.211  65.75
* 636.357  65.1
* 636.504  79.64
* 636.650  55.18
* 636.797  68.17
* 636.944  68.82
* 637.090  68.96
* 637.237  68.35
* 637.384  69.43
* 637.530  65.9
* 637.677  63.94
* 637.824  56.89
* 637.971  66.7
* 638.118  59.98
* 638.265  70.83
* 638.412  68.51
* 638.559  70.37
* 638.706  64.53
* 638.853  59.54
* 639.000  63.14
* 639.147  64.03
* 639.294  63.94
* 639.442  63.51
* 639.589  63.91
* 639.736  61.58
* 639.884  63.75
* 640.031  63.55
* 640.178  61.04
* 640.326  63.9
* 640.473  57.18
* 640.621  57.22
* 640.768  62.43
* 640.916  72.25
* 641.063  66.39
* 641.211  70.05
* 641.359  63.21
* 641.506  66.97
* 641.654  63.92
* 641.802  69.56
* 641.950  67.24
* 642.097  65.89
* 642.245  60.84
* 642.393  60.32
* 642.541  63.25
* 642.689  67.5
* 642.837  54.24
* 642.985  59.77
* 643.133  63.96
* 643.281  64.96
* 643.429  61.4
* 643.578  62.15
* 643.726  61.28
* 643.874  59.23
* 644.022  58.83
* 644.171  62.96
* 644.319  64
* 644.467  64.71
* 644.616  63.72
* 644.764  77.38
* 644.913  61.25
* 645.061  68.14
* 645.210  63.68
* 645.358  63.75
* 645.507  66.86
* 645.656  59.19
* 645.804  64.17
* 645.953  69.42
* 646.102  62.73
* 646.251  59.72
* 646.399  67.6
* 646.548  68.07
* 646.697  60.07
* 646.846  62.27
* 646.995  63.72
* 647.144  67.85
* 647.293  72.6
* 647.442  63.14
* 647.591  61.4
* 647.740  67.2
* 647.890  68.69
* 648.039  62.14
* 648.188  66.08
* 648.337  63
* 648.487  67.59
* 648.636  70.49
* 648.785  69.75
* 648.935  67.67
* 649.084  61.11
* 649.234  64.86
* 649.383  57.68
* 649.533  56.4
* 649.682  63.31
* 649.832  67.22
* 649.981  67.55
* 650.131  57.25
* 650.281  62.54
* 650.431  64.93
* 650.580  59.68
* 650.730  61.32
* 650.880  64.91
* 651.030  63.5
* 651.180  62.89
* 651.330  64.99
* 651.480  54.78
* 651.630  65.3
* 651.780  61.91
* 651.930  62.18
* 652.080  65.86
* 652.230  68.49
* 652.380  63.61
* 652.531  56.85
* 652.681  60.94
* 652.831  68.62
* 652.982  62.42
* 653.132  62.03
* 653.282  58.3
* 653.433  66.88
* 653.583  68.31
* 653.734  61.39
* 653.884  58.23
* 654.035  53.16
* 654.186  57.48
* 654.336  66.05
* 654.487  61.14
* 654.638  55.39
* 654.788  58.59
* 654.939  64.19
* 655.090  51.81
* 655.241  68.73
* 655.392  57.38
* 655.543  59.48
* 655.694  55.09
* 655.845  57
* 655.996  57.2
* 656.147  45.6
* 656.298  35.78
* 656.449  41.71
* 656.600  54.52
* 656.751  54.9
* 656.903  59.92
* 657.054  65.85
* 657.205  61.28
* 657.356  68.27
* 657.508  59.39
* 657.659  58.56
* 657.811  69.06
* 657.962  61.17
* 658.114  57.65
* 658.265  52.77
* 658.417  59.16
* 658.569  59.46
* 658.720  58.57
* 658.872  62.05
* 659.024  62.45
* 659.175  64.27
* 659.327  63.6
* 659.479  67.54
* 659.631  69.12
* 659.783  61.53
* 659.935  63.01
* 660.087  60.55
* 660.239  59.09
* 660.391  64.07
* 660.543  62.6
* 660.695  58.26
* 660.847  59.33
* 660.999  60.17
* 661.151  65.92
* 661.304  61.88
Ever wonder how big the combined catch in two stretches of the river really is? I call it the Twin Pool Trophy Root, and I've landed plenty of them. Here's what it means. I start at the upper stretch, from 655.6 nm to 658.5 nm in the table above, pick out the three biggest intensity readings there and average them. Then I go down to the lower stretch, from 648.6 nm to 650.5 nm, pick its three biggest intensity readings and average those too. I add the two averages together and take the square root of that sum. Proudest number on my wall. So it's 11.71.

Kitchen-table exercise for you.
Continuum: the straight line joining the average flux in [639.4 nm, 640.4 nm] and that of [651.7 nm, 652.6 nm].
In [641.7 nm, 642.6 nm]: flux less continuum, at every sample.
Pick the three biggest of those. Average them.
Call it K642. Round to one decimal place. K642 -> 4.5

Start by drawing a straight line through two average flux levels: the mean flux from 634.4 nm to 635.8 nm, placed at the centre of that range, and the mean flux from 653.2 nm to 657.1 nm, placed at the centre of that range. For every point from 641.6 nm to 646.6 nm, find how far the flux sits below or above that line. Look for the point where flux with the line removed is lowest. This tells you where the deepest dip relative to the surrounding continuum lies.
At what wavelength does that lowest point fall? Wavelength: 642.837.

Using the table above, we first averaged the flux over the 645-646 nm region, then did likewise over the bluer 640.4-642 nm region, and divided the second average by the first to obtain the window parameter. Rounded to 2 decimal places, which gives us 1.00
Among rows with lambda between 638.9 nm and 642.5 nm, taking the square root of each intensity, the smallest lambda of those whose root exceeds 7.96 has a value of 639.147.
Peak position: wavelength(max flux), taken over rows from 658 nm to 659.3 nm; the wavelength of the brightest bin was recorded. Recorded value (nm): 659.175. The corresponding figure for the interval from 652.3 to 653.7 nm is 652.831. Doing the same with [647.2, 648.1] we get 647.293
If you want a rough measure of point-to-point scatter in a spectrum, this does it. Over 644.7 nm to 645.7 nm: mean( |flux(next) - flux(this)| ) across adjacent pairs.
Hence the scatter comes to 6.4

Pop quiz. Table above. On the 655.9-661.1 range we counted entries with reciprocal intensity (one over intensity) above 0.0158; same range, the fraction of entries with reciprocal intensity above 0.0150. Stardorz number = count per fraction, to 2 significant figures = 29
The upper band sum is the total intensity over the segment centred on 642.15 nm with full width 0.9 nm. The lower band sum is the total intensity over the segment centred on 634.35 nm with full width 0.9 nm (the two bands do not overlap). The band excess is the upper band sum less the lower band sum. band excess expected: -22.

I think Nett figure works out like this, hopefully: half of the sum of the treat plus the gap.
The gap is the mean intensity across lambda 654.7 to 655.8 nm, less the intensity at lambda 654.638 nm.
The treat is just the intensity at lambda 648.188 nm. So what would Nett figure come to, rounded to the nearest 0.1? 35.0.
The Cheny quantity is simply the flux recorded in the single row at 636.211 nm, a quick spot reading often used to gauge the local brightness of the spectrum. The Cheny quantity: 65.75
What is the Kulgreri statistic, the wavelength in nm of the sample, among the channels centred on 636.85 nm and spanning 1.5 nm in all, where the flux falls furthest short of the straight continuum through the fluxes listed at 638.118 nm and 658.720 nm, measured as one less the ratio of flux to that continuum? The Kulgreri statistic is 636.650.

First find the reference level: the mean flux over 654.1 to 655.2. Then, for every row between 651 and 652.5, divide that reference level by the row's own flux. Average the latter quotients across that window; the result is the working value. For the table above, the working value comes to 0.94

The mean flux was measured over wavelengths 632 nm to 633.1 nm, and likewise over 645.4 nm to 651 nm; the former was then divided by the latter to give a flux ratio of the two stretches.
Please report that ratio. 1.08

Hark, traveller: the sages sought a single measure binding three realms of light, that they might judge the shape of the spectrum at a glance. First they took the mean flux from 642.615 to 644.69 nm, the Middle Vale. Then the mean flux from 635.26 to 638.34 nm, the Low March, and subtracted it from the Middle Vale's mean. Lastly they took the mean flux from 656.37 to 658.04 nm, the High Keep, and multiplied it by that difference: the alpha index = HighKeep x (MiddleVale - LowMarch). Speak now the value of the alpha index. -237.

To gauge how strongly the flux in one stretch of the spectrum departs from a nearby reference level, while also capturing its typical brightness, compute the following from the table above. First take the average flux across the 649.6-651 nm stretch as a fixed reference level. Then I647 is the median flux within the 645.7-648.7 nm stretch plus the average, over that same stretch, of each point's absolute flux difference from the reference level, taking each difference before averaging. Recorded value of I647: 68.4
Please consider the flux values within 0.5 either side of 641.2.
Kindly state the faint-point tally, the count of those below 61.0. 0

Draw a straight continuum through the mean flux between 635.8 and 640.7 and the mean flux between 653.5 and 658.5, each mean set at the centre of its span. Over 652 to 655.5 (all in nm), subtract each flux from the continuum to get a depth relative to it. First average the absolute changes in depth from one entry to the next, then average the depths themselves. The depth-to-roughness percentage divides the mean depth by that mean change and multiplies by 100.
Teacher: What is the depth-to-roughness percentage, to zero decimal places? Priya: -43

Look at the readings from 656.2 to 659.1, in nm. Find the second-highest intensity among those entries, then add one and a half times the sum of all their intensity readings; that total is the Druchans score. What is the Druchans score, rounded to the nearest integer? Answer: 1722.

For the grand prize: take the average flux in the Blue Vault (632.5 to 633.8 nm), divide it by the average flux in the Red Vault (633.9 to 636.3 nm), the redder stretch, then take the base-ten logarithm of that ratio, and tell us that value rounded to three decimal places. -0.021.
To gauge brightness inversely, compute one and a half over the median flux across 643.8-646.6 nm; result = 0.0235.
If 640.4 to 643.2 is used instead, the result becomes 0.0235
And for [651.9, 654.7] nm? 0.0242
